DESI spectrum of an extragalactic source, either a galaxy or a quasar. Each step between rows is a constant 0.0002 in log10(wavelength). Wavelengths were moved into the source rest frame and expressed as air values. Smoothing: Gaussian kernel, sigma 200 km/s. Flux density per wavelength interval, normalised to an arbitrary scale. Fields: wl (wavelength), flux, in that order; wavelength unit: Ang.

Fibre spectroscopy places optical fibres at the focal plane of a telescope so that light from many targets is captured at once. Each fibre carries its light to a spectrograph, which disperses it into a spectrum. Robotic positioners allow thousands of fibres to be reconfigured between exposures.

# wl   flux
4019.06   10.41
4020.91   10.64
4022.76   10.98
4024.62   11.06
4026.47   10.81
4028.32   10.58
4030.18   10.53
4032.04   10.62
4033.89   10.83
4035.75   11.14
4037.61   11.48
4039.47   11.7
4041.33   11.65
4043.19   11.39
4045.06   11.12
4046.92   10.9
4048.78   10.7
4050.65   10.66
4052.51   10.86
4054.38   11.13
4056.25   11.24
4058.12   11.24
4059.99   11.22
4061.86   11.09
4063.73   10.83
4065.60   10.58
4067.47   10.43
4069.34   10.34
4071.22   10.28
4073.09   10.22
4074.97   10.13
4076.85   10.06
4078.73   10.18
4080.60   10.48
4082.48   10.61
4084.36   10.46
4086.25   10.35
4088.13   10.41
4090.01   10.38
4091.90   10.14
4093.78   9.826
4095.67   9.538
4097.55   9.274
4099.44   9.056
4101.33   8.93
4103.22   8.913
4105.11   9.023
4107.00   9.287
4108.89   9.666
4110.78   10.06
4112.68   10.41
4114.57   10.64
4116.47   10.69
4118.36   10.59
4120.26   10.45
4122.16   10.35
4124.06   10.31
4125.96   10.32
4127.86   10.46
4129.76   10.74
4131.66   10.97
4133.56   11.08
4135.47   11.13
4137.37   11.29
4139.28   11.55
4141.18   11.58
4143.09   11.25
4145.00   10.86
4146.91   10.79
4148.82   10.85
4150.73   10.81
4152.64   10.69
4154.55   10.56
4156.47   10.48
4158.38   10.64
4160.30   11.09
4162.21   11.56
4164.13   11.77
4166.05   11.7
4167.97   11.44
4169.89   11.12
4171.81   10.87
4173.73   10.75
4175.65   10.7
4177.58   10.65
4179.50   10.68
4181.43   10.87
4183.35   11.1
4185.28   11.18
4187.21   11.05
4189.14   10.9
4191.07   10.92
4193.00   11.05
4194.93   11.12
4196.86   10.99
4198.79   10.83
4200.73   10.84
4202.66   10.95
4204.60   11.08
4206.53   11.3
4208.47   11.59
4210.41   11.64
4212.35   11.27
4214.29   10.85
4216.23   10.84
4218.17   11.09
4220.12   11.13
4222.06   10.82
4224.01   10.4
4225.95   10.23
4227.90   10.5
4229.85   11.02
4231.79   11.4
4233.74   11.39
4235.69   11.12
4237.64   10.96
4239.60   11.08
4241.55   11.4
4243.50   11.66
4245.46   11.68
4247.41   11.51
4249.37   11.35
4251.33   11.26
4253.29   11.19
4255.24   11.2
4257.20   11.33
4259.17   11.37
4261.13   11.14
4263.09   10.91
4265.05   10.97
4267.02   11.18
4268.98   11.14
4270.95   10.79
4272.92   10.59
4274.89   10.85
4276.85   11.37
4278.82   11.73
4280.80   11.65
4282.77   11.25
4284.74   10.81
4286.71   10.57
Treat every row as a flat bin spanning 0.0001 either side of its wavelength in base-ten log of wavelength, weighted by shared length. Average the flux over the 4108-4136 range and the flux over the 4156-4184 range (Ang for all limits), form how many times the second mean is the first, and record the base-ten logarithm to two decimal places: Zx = 0.02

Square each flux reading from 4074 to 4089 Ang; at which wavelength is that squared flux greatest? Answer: 4082.48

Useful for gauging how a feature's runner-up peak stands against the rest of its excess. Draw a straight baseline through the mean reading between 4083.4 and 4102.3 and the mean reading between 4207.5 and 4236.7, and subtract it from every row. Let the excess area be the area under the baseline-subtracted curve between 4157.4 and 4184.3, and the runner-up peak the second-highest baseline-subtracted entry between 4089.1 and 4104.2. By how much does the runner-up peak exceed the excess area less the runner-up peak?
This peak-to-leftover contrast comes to -13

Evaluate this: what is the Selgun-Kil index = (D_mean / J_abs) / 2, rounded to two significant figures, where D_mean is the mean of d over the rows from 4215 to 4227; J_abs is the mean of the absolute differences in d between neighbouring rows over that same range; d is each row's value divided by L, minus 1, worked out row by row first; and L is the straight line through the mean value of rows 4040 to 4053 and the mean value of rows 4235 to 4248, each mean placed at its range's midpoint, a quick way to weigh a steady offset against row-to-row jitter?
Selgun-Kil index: -1.2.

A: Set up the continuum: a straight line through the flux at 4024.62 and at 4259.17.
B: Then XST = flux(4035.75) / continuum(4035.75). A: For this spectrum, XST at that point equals 1.01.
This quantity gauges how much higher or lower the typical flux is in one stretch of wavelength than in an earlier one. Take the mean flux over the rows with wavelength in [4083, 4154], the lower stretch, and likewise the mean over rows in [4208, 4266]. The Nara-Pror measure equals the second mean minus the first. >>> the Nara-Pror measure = 0.8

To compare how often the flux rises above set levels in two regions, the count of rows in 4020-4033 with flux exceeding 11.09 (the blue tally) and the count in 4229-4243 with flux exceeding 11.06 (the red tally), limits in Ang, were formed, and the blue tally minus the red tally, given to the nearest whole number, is -5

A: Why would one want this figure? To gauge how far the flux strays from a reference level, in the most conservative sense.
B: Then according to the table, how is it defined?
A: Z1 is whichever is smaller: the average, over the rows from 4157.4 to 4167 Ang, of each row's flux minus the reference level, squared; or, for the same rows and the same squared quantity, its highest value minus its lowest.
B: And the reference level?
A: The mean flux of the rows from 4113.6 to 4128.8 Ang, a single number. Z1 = 0.95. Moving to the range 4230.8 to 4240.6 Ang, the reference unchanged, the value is 0.54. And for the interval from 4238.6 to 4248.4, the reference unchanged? 1.03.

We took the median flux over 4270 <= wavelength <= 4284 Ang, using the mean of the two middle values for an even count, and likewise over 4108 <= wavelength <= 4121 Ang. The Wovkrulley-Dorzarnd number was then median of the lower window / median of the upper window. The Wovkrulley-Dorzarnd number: 0.93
